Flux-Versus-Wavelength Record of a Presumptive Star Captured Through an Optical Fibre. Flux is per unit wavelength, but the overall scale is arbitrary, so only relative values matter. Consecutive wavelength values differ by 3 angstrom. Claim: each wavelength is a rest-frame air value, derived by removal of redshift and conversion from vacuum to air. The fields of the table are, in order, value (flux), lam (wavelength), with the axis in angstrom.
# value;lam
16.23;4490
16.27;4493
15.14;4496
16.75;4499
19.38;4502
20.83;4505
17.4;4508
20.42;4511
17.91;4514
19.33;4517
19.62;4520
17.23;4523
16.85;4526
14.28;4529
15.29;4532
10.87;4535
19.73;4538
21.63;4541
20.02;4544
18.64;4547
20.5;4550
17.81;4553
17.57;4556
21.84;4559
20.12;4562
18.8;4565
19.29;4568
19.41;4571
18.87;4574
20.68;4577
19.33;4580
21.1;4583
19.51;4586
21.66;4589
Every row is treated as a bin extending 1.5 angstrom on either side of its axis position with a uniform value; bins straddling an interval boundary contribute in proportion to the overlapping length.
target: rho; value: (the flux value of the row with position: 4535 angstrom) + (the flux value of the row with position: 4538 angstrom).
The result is 31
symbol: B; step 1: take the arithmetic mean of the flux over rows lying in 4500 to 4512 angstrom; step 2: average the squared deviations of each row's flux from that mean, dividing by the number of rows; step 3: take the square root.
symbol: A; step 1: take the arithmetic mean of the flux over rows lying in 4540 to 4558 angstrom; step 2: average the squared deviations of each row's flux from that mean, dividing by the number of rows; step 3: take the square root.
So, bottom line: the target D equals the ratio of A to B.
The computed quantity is 1.11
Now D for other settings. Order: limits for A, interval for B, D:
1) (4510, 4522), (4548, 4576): 0.72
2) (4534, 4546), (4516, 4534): 2.17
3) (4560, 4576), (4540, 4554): 0.35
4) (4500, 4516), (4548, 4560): 0.75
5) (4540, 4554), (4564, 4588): 1.75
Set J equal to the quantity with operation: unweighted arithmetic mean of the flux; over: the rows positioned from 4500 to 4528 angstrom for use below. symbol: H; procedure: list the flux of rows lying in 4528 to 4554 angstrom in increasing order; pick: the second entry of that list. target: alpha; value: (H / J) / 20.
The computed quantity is 0.038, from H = 14.28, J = 18.8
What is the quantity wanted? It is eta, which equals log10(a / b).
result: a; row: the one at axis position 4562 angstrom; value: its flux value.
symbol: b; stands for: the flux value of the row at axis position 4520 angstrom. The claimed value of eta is 0.011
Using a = 20.12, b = 19.62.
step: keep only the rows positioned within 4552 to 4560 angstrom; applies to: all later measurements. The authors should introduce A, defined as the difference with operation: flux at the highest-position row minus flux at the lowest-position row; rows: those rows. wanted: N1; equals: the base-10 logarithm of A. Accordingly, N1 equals 0.6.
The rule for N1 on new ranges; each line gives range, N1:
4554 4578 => 0.5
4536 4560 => 0.3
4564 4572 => -0.2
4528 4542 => 0.9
